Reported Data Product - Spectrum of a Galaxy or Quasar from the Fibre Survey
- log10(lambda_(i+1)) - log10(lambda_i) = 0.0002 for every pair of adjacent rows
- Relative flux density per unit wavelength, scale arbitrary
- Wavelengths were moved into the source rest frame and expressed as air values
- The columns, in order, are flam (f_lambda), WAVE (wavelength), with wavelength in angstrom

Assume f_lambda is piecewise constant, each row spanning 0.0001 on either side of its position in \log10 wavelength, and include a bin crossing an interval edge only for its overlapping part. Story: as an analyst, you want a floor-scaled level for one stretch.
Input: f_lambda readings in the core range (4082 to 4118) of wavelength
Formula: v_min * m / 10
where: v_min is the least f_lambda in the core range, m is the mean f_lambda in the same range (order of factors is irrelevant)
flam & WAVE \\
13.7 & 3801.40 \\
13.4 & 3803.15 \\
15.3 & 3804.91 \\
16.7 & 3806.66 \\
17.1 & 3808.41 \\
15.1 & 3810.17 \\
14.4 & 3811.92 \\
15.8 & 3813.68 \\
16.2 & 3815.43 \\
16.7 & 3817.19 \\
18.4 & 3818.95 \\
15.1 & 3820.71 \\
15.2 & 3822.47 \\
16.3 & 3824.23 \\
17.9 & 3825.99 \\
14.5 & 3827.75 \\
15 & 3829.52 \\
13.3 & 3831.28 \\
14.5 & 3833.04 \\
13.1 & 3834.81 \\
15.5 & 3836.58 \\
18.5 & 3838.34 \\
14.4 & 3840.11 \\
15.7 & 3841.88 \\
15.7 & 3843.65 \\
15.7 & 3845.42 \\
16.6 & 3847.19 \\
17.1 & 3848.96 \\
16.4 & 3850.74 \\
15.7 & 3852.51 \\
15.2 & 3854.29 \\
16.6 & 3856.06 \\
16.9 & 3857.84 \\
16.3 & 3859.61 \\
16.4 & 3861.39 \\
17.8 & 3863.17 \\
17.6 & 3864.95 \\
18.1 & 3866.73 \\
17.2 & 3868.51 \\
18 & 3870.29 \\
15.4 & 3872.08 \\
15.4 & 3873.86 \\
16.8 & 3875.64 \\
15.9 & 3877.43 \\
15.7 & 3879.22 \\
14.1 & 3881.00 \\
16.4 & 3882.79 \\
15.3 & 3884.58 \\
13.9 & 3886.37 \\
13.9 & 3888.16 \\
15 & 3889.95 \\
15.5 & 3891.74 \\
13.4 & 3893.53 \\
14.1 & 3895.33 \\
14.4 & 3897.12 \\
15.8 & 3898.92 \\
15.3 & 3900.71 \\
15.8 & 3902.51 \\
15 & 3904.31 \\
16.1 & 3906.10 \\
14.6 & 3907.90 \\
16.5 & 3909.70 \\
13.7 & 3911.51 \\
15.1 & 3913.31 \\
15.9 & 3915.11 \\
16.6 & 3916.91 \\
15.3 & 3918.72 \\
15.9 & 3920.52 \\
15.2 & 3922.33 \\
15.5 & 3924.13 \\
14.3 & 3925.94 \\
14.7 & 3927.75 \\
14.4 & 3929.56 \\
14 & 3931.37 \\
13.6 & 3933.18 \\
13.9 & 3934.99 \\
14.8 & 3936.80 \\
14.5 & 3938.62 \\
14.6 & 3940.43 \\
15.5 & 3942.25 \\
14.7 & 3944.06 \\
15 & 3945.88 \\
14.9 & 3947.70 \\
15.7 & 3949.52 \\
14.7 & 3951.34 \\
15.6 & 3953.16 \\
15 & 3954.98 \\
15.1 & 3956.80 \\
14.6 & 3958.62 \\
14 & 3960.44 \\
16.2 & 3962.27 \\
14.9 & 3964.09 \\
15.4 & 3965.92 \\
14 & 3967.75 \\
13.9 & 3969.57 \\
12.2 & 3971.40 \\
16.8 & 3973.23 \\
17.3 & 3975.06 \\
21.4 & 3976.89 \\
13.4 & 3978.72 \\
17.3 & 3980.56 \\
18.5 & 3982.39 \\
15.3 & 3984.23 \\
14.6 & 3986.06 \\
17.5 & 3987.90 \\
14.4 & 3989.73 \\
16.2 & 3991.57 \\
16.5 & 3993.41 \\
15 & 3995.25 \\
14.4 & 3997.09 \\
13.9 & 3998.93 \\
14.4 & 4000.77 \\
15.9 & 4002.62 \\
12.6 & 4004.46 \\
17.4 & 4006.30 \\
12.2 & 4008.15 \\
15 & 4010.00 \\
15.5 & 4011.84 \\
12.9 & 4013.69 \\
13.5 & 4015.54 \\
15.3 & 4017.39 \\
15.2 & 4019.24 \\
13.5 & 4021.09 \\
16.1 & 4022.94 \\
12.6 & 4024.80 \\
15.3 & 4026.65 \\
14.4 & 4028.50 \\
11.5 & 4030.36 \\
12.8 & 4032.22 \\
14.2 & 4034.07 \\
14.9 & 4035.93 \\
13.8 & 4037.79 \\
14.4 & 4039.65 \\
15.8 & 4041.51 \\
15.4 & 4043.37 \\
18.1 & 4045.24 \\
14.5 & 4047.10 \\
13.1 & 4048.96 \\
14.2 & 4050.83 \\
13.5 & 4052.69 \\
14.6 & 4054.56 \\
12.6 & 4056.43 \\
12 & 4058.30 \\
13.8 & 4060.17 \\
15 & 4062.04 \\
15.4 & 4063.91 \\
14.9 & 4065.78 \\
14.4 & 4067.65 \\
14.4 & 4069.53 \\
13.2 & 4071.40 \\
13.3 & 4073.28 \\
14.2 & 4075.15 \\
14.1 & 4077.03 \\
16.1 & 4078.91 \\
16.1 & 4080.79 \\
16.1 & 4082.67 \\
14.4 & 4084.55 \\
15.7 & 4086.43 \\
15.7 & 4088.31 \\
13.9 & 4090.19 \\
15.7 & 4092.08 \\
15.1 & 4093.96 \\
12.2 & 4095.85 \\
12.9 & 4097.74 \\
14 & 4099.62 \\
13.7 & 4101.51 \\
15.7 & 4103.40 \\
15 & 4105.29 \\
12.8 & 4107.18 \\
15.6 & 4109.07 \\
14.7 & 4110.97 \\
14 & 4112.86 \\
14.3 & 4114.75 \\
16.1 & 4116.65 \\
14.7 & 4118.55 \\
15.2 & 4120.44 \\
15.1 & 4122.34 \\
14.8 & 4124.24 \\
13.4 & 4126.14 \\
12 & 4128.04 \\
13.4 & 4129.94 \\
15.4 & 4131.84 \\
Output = 17.8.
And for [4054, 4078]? 16.8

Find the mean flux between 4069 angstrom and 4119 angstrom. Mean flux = 14.6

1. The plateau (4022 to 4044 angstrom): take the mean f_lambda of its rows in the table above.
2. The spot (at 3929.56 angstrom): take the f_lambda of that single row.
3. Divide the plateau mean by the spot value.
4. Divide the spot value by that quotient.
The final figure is 14.5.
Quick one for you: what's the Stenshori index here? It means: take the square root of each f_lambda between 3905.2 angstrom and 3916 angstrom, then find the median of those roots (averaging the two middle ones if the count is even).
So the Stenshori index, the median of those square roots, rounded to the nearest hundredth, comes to 3.94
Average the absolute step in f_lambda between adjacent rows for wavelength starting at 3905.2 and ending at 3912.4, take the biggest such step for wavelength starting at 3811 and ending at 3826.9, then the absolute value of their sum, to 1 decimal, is 5.4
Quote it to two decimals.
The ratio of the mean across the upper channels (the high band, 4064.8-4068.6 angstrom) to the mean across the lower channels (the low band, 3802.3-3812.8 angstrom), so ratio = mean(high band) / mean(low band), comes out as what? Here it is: 0.96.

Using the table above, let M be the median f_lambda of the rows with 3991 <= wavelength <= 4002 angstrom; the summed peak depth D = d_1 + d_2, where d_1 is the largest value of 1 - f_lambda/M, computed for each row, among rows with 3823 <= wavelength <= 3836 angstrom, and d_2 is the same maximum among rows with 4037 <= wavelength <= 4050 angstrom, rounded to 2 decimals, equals 0.22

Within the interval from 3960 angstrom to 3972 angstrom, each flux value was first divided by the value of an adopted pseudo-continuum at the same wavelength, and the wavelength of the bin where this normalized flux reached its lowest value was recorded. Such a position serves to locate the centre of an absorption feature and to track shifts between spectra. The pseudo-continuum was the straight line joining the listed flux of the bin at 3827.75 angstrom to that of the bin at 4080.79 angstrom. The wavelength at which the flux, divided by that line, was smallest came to 3971.40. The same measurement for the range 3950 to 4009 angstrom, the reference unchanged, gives 4008.15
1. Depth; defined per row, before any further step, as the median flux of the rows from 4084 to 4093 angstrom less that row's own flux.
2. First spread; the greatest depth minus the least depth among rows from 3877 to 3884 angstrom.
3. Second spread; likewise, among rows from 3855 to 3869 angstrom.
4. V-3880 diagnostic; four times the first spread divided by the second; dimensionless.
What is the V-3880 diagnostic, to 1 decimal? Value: 5.1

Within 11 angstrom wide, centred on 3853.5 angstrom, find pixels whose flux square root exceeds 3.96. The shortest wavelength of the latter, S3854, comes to 3848.96 angstrom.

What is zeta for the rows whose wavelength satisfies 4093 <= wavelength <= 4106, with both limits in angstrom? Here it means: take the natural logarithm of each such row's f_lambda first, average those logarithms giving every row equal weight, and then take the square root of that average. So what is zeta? 1.63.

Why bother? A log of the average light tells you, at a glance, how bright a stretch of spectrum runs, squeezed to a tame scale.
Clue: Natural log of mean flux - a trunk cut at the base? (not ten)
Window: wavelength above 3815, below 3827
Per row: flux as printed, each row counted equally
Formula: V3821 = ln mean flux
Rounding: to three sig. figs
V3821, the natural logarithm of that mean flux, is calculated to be 2.81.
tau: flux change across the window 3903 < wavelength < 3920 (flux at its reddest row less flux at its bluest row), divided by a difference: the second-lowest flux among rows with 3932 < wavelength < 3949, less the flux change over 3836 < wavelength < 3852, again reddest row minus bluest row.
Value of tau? 0.023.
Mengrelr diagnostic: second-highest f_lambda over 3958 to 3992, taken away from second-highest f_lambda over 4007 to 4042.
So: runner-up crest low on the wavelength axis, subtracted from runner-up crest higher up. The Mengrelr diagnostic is -2.7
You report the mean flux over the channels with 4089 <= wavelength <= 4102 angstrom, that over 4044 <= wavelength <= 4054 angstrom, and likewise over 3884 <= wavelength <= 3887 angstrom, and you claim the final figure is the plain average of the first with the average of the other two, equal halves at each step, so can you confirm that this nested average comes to 14.3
